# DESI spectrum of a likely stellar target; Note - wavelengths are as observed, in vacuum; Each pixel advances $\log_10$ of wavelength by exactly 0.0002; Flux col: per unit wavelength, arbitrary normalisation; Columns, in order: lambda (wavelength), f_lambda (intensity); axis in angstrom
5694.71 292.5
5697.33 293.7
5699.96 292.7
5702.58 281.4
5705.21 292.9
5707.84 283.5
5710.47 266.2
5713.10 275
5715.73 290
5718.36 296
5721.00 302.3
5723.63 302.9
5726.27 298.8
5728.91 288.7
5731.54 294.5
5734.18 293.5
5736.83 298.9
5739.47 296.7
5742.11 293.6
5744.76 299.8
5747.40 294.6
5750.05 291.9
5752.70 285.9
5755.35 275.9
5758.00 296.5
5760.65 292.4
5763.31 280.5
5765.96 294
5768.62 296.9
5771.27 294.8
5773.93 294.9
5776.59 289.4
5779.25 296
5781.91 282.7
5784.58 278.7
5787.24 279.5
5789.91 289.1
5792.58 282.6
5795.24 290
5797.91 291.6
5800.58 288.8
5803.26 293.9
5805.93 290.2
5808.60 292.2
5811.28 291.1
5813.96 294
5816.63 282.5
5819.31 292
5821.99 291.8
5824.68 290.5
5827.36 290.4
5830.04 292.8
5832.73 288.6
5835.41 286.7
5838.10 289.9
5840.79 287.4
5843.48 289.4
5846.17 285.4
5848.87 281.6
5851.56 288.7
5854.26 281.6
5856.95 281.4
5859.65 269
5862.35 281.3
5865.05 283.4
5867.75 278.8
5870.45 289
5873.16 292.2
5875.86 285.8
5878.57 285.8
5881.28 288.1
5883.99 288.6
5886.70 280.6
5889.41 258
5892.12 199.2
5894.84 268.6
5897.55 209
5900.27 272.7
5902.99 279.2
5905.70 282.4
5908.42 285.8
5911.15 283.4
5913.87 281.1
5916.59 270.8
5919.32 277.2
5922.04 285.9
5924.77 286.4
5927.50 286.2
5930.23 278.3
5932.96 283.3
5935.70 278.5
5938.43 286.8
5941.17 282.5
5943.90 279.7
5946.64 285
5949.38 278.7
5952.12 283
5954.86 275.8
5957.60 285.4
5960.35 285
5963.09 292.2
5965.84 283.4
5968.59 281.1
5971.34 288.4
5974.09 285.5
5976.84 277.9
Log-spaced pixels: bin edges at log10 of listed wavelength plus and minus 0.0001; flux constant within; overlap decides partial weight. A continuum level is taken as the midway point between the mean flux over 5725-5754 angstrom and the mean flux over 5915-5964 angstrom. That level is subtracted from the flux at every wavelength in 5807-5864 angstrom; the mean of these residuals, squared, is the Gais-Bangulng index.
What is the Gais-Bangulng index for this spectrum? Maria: 1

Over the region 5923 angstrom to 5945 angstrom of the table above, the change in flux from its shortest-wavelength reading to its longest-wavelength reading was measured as -7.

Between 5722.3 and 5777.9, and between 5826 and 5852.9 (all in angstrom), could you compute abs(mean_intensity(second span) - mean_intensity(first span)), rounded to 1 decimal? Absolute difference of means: 5.0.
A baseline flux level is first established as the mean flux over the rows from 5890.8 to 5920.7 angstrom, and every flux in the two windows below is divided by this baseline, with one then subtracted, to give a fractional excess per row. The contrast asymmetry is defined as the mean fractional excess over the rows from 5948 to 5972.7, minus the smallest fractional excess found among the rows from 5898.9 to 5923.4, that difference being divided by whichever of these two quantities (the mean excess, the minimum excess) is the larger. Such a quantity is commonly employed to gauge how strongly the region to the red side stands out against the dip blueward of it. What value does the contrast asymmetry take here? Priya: 0.7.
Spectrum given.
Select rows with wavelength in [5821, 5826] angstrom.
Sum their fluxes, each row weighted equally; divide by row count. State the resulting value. 291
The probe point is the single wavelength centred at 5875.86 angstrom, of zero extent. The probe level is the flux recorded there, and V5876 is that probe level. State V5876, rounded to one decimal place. 285.8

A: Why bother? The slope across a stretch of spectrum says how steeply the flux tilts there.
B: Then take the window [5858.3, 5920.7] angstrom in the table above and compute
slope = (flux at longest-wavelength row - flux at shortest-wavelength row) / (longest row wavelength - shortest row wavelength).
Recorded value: 0.14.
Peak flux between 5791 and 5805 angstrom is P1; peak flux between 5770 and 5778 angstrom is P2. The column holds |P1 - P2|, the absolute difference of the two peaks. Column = 1.0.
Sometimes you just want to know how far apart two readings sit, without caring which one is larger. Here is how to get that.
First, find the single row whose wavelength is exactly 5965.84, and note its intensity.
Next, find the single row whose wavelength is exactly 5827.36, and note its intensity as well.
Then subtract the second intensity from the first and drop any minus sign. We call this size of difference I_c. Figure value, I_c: 7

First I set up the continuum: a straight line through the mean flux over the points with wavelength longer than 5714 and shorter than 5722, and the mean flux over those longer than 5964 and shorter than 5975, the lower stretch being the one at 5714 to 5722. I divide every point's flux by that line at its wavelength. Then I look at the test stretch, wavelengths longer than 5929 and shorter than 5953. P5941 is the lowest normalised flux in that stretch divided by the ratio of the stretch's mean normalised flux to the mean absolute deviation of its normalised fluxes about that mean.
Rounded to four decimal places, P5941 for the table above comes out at 0.0092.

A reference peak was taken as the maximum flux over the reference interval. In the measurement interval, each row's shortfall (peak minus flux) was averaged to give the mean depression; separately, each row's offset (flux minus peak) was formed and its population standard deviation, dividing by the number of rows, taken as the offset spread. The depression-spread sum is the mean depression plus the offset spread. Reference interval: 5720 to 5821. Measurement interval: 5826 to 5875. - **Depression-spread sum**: 23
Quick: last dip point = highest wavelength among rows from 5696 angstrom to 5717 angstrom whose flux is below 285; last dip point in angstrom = 5713.10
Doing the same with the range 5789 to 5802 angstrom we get 5792.58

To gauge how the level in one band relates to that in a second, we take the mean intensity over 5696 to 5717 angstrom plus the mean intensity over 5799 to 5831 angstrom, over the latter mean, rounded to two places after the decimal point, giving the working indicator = 1.98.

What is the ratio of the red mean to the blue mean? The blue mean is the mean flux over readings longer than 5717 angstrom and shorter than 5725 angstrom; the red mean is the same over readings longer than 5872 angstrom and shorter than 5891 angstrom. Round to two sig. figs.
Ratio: 0.94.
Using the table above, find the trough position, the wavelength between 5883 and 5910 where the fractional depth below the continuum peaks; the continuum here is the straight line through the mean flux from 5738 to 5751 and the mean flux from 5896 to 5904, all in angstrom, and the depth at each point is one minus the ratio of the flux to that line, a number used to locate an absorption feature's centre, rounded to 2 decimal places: 5892.12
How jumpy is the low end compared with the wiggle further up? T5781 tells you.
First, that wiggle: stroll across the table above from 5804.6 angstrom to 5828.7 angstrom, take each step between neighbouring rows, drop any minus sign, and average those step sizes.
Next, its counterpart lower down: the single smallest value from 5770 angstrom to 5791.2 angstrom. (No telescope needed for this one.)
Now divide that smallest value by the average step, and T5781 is 78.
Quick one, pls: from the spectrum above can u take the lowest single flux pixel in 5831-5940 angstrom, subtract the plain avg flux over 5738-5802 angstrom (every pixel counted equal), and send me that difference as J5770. -91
